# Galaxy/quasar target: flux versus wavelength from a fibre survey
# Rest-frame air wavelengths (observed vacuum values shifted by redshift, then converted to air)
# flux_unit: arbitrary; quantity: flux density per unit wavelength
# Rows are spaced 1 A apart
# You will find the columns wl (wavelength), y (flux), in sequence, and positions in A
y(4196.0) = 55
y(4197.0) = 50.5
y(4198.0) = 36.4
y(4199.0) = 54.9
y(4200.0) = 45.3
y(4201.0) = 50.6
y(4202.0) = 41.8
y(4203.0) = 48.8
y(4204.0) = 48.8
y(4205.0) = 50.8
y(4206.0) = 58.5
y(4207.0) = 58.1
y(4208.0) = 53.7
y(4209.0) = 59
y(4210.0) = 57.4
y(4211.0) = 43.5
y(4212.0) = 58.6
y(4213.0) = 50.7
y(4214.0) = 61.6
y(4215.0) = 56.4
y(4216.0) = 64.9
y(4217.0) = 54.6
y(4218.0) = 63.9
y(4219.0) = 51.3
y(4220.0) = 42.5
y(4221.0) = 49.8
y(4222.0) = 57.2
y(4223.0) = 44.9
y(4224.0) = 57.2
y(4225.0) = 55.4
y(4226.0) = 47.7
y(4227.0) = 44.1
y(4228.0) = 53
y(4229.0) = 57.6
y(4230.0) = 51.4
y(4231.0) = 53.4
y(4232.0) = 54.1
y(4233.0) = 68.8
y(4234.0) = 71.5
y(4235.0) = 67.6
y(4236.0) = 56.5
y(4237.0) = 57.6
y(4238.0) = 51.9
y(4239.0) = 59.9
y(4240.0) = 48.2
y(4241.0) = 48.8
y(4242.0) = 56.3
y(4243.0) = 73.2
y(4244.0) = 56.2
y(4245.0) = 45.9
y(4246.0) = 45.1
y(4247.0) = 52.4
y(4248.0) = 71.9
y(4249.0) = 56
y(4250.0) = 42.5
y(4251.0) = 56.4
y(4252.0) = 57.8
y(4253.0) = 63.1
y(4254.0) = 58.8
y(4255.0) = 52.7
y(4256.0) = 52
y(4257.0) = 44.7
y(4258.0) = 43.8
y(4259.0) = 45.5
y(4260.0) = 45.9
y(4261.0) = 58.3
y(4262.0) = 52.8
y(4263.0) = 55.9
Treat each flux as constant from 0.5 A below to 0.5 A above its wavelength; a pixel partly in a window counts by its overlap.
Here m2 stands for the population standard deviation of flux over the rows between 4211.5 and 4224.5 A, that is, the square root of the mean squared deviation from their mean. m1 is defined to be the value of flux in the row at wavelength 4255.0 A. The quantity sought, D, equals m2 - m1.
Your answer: -46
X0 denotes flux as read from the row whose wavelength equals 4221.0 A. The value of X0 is 49.8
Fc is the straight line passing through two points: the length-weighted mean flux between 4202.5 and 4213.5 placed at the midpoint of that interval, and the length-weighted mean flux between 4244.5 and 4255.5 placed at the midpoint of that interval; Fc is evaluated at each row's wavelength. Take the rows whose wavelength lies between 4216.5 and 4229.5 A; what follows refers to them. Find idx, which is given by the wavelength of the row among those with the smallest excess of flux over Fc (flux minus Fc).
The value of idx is 4220.0 A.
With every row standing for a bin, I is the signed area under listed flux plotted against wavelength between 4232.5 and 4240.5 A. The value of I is 482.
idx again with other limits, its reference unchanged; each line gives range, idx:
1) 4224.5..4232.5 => 4227.0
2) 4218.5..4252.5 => 4250.0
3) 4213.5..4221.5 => 4220.0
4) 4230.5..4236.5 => 4231.0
